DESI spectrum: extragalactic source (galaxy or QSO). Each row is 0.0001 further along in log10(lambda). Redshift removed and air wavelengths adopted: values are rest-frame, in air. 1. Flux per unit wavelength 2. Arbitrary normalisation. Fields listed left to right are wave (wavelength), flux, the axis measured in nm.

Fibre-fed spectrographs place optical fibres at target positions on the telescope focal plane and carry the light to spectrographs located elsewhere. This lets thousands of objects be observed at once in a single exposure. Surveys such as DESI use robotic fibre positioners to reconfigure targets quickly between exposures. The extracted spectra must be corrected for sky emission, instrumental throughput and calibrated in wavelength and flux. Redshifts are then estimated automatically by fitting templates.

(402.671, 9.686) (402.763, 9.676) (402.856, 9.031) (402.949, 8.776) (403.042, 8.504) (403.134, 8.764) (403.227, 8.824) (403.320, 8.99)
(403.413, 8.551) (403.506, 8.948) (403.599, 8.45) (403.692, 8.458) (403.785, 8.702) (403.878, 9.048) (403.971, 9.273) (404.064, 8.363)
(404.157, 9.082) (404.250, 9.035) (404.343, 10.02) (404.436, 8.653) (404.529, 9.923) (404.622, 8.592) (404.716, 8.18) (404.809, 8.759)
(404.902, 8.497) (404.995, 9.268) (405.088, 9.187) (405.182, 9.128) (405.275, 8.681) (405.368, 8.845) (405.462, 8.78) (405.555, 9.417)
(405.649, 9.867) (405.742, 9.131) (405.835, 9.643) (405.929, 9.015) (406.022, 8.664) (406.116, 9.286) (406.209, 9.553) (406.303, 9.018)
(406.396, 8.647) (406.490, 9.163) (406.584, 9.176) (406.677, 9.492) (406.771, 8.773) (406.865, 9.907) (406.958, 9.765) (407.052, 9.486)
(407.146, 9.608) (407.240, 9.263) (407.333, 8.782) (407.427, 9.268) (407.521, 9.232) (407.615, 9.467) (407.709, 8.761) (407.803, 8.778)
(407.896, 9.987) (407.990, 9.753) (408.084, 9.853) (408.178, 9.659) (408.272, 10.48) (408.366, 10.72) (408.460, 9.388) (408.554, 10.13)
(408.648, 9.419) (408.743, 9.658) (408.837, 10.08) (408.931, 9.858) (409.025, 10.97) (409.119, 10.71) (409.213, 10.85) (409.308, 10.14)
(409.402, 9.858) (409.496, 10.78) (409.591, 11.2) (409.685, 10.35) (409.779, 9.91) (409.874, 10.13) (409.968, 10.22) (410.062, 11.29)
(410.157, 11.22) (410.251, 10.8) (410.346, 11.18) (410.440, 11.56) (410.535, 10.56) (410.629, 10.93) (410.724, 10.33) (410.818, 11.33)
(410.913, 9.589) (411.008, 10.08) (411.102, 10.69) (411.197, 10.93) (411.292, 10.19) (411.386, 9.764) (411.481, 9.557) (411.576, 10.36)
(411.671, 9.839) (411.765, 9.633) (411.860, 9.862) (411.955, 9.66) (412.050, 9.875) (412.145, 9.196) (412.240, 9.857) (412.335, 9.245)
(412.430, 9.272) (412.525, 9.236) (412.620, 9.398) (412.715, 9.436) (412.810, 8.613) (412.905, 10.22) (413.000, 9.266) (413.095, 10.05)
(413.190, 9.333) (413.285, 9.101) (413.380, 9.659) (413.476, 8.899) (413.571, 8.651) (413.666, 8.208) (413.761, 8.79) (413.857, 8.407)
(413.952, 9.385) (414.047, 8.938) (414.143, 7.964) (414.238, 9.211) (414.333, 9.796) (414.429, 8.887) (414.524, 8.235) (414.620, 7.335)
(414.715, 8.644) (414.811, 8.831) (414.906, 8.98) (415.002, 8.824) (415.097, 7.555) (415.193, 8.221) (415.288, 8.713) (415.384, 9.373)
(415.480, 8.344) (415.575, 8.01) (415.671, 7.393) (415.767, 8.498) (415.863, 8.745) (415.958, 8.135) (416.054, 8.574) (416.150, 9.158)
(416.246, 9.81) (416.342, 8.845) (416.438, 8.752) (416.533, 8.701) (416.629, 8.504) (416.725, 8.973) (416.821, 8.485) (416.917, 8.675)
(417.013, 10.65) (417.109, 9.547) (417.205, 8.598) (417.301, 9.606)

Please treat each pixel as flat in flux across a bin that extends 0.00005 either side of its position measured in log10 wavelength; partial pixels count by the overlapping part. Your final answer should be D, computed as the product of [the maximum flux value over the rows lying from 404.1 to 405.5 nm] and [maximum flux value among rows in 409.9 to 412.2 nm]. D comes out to 116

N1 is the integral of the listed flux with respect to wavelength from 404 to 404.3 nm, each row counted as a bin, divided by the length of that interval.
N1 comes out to 8.9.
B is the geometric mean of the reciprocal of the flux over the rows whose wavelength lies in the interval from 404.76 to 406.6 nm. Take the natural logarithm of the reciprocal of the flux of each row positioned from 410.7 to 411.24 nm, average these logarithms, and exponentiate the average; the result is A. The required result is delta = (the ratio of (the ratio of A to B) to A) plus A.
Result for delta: 9.2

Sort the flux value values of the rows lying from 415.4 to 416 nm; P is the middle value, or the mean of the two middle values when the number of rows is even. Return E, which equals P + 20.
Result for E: 28.2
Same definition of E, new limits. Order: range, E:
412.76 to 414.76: 28.9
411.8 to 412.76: 29.4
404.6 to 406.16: 29.0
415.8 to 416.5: 28.8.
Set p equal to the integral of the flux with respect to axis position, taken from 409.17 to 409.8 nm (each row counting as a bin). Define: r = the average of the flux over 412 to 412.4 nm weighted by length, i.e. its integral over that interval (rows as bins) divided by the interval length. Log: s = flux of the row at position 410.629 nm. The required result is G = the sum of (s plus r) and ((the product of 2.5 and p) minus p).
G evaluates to 30.3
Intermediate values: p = 6.6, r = 9.5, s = 10.93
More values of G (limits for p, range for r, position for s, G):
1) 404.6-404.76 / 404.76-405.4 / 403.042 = 19.4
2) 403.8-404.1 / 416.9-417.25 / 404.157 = 22.5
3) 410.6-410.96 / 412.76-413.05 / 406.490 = 24.2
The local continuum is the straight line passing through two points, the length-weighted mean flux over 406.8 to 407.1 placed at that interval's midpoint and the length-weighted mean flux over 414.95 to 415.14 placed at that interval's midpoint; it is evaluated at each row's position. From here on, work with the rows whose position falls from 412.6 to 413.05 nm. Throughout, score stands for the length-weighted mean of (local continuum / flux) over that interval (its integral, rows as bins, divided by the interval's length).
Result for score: 0.92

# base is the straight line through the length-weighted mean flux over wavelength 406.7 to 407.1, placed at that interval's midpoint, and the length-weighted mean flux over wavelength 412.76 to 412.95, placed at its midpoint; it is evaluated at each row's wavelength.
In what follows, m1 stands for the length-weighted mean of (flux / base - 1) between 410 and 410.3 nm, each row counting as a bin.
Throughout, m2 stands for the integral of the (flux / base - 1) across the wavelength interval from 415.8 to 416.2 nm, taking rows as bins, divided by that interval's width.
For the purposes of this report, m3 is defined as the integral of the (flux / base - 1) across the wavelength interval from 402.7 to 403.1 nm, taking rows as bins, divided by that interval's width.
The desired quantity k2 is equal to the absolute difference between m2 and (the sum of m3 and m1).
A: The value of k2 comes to 0.20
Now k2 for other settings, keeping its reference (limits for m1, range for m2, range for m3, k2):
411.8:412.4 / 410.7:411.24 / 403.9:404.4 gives 0.13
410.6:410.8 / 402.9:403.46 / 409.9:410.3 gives 0.37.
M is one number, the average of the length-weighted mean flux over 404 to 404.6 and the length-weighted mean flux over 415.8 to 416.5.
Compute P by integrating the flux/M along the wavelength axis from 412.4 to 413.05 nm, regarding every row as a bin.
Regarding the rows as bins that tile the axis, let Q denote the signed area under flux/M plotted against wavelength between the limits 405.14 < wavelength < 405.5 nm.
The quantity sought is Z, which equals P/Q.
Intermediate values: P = 0.67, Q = 0.35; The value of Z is 1.9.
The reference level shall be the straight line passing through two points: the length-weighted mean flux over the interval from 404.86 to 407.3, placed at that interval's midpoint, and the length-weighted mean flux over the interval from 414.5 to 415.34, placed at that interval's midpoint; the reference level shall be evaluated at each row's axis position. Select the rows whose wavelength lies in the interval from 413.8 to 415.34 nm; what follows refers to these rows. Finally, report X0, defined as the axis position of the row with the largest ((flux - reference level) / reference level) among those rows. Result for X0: 414.333 nm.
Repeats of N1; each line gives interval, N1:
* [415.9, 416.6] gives 8.9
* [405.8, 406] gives 9.2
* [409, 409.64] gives 10.6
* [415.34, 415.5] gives 8.9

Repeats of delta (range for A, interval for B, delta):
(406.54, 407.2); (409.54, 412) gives 10.5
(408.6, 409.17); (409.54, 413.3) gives 10.2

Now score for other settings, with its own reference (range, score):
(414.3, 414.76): 0.98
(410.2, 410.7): 0.82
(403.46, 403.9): 1.18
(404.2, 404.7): 1.11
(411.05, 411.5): 0.87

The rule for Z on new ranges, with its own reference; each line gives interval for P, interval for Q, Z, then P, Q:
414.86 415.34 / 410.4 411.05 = 0.6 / 0.45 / 0.77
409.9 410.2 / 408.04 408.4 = 0.9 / 0.36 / 0.41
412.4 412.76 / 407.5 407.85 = 1.1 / 0.37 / 0.35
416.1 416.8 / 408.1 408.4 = 2.0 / 0.69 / 0.34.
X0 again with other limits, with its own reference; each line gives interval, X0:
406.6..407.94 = 407.896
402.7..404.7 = 404.343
